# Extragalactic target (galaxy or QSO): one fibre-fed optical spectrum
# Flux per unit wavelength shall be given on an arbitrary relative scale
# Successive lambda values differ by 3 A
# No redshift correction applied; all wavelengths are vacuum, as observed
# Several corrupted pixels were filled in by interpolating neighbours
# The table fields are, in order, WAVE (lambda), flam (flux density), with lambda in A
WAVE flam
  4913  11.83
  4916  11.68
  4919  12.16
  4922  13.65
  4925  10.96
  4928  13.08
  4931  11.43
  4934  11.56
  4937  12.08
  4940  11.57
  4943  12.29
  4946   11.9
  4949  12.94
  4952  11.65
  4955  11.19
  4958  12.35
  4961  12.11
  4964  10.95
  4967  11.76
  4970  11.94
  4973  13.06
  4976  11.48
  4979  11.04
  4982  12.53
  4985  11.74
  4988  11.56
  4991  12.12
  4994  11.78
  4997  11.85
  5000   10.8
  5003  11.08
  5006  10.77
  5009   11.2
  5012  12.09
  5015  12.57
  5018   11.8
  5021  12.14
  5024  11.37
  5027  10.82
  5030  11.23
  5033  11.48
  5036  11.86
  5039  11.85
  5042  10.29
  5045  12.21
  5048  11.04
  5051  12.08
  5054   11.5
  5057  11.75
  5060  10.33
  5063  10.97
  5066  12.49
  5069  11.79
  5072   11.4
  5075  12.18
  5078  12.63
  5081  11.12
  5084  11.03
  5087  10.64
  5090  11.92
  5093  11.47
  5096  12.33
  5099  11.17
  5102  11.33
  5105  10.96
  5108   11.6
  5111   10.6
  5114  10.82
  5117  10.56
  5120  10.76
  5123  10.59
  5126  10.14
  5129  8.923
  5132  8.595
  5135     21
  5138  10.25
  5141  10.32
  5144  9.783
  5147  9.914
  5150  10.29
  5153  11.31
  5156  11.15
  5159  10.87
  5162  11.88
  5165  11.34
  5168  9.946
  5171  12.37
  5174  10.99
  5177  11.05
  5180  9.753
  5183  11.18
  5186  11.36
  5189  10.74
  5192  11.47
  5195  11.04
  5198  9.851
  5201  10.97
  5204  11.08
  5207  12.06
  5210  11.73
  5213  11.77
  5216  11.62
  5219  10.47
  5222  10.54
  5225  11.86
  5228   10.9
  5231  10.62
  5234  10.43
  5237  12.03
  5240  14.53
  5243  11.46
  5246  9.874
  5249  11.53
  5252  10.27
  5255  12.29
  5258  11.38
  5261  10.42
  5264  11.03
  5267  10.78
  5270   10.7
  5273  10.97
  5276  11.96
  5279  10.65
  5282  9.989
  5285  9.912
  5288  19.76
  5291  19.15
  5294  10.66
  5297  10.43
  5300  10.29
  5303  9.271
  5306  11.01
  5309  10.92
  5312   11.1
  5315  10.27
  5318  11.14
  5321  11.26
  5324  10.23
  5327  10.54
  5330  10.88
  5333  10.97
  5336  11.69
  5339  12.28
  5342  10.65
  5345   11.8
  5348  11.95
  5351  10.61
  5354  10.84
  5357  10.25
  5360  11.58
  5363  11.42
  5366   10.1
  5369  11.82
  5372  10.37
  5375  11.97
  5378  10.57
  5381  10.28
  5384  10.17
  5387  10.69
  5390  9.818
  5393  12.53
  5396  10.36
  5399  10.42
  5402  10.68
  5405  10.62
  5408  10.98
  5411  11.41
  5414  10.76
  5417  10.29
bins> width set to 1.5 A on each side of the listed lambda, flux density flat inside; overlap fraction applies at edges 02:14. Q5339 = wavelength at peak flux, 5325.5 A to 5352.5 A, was 5339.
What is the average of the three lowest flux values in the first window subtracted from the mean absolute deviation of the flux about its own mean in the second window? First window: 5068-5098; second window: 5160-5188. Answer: -10.3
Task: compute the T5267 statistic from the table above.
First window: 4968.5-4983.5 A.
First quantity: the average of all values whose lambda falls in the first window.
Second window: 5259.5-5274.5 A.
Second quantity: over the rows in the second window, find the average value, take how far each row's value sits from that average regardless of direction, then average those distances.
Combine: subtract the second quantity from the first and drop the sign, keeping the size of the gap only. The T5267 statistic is 11.8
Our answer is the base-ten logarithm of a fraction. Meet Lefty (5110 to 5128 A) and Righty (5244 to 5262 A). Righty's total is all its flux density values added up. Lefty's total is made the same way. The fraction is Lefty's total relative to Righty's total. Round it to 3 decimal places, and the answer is -0.015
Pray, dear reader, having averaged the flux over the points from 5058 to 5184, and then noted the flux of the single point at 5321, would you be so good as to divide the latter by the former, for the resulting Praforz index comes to 1.01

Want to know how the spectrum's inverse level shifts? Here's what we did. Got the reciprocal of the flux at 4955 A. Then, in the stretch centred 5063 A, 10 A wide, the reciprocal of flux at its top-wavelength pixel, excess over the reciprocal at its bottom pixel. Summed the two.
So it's 0.073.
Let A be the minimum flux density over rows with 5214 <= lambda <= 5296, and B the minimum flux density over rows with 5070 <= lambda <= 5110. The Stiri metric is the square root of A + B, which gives 4.53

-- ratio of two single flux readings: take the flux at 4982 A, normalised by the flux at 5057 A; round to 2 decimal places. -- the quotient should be 1.07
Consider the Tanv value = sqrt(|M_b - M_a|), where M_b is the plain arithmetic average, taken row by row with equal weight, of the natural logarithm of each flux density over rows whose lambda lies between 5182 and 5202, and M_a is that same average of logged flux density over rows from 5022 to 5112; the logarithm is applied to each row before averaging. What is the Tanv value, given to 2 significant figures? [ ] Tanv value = 0.21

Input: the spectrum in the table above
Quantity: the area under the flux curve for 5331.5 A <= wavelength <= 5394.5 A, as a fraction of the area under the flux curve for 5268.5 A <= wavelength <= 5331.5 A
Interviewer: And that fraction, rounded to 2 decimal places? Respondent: 0.96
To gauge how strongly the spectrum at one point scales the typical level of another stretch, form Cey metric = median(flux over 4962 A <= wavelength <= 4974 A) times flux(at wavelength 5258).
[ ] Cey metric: 135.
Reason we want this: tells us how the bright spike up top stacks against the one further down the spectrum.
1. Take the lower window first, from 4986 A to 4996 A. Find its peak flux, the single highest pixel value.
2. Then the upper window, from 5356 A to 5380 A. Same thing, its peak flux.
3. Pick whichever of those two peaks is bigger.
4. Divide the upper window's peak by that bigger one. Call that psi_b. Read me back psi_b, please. 0.99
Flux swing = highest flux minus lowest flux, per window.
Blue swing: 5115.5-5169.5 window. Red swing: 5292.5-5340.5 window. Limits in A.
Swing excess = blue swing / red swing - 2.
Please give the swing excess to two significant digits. 2.1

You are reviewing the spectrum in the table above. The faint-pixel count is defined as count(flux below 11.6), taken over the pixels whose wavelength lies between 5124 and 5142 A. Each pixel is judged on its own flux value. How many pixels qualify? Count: 5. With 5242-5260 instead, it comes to 5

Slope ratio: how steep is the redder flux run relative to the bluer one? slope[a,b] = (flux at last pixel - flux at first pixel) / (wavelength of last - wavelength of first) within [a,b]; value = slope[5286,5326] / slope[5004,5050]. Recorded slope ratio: -41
